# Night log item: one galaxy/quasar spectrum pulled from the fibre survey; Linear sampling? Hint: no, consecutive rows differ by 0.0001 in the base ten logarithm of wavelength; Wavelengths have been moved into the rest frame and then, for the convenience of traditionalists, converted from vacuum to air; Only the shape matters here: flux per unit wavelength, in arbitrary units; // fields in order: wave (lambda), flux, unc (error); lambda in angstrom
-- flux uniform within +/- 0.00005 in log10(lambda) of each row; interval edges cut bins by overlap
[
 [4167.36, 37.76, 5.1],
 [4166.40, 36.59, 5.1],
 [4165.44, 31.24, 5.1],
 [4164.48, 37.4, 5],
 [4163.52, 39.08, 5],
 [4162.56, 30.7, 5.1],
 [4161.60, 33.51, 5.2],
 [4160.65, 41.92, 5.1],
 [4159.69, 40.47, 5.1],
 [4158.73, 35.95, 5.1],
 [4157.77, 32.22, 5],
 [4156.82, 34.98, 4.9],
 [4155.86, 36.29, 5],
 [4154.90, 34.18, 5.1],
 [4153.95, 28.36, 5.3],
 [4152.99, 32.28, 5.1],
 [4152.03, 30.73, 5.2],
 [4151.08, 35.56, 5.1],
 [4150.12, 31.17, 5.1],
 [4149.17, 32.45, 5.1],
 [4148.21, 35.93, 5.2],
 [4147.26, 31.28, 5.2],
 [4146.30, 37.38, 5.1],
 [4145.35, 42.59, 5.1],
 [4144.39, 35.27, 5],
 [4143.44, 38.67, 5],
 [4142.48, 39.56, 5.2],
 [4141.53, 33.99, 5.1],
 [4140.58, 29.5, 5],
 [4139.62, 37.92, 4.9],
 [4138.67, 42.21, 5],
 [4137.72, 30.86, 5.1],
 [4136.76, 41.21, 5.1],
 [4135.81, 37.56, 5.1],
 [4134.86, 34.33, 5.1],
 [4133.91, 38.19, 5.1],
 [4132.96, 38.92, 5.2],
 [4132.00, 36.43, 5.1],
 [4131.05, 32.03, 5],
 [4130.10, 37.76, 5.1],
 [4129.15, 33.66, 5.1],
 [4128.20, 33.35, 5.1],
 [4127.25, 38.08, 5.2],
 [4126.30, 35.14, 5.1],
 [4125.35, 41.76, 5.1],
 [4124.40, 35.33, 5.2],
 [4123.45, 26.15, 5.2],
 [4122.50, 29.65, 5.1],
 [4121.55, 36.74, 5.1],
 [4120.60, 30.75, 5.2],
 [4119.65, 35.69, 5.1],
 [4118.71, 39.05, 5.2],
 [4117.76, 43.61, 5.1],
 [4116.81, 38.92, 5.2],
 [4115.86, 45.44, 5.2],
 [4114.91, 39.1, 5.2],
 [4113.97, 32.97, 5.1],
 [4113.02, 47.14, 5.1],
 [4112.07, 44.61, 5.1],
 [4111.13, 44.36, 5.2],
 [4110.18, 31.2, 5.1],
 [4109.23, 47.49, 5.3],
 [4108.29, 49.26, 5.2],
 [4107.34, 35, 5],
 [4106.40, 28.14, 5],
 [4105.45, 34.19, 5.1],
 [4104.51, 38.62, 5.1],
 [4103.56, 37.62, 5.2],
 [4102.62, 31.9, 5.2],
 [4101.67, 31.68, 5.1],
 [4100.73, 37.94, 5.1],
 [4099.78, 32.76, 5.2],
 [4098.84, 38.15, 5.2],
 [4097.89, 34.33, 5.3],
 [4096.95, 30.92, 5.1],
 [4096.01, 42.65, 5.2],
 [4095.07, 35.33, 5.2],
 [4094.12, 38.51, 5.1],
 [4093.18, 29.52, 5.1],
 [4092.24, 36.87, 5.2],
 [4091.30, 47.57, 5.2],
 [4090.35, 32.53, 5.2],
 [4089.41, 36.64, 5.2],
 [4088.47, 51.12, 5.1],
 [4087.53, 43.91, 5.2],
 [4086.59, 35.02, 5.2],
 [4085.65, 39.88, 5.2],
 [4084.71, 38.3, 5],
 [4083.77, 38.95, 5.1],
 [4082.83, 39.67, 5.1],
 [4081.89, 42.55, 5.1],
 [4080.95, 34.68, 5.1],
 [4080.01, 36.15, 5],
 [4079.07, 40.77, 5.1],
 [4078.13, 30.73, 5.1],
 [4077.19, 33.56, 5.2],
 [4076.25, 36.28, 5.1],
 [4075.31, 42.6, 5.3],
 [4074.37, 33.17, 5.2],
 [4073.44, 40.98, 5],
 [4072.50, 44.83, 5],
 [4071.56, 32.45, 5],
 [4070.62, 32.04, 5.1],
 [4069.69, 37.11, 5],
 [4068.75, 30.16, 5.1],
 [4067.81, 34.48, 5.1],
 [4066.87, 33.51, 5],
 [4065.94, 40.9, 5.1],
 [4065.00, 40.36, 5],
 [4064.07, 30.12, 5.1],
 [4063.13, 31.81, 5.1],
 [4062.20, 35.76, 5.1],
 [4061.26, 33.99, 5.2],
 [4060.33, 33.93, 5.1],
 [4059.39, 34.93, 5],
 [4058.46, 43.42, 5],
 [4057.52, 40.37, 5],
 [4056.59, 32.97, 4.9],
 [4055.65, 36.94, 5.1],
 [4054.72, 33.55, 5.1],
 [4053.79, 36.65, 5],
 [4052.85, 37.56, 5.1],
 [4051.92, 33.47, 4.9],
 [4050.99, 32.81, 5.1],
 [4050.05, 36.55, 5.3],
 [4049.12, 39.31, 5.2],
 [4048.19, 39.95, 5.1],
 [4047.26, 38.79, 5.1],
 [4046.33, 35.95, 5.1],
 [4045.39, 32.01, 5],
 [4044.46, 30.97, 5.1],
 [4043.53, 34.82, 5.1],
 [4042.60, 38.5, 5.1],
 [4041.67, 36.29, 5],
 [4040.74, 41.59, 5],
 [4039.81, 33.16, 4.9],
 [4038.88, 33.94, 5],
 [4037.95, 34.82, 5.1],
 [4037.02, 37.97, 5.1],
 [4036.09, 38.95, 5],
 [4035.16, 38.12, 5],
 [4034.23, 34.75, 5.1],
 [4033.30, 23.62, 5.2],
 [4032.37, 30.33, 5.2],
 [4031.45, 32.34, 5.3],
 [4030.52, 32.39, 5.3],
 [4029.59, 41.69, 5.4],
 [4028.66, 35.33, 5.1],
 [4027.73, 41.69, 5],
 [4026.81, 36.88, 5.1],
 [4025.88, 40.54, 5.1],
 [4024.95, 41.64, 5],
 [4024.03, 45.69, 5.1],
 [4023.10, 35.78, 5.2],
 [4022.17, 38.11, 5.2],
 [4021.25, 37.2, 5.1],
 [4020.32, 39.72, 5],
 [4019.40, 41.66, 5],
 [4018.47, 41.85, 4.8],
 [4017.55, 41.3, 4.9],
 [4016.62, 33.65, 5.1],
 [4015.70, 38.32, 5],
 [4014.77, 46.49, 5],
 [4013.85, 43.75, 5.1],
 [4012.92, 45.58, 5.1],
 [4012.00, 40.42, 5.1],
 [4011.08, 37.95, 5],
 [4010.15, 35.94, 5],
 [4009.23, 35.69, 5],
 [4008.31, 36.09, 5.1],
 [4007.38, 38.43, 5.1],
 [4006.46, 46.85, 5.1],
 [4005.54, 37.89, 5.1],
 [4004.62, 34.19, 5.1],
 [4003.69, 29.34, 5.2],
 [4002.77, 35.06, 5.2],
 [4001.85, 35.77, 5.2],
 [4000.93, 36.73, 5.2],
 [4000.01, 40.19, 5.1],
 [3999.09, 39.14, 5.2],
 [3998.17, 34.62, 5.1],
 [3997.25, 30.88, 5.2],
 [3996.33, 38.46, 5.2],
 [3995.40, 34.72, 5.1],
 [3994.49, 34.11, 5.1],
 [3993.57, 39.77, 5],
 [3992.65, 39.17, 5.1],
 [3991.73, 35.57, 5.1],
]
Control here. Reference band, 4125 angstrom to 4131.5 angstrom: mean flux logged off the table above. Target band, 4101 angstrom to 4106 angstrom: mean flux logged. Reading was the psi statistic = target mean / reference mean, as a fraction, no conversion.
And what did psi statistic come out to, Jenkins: 0.97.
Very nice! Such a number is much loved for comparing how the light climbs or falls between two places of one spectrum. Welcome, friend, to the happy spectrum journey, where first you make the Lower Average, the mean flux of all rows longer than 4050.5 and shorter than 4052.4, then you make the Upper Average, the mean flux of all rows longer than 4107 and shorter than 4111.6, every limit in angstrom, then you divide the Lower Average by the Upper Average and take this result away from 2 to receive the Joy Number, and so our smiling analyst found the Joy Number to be 1.20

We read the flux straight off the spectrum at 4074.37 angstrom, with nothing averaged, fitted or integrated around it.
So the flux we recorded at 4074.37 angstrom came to 33.17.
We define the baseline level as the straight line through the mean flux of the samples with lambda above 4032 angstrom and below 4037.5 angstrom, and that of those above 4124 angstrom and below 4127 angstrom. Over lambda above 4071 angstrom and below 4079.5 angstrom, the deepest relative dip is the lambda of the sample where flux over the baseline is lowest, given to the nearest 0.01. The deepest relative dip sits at 4078.13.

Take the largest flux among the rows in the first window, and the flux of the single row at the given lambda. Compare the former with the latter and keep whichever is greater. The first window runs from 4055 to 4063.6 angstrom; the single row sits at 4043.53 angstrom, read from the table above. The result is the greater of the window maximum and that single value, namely 43.4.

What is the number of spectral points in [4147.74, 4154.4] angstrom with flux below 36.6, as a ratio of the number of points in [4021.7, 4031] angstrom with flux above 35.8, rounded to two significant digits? 1.0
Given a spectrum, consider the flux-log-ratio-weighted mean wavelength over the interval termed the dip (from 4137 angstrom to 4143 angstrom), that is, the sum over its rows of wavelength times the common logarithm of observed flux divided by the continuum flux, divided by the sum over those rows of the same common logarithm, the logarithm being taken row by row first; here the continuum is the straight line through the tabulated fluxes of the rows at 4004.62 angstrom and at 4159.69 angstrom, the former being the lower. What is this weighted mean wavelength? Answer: 4139.9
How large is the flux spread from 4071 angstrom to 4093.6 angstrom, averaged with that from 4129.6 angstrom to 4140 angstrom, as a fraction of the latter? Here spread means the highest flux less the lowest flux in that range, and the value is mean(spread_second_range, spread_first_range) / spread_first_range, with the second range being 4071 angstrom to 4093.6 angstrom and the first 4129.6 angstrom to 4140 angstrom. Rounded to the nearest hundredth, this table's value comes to 1.45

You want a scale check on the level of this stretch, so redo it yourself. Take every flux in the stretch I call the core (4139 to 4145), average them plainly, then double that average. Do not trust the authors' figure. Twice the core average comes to 72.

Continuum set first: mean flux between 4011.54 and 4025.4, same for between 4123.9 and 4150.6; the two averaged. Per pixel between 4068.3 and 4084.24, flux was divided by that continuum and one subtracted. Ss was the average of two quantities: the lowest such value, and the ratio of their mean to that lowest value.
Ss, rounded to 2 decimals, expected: -0.01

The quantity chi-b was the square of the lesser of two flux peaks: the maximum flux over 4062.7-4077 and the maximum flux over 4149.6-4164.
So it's 1757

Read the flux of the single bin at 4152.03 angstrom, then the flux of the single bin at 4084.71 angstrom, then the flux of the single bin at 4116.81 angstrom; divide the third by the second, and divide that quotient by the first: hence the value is 0.0331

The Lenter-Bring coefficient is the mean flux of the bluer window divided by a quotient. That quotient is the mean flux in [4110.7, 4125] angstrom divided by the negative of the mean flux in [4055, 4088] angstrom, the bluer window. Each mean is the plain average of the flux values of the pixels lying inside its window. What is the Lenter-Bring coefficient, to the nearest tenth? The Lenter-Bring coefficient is -35.6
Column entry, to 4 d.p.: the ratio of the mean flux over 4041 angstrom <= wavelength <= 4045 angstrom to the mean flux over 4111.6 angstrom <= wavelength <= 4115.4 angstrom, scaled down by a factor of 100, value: 0.0086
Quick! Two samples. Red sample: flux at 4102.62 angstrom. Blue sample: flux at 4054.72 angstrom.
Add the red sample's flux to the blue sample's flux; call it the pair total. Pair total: 65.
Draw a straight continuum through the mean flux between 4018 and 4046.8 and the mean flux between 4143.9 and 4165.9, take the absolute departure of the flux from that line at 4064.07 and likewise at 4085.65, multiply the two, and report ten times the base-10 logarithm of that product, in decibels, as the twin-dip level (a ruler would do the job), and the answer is 14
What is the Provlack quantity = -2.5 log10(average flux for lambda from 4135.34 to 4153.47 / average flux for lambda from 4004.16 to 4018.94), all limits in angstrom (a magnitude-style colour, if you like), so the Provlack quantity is 0.12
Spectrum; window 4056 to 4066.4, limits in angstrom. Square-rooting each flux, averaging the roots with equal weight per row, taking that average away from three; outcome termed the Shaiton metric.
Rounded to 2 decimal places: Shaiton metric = -3.01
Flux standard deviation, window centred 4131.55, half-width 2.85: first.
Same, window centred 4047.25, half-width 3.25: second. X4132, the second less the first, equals 0.8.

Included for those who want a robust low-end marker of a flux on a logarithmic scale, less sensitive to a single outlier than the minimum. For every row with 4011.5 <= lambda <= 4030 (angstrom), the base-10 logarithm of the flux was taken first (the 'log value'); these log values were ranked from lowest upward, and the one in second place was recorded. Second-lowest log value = 1.55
